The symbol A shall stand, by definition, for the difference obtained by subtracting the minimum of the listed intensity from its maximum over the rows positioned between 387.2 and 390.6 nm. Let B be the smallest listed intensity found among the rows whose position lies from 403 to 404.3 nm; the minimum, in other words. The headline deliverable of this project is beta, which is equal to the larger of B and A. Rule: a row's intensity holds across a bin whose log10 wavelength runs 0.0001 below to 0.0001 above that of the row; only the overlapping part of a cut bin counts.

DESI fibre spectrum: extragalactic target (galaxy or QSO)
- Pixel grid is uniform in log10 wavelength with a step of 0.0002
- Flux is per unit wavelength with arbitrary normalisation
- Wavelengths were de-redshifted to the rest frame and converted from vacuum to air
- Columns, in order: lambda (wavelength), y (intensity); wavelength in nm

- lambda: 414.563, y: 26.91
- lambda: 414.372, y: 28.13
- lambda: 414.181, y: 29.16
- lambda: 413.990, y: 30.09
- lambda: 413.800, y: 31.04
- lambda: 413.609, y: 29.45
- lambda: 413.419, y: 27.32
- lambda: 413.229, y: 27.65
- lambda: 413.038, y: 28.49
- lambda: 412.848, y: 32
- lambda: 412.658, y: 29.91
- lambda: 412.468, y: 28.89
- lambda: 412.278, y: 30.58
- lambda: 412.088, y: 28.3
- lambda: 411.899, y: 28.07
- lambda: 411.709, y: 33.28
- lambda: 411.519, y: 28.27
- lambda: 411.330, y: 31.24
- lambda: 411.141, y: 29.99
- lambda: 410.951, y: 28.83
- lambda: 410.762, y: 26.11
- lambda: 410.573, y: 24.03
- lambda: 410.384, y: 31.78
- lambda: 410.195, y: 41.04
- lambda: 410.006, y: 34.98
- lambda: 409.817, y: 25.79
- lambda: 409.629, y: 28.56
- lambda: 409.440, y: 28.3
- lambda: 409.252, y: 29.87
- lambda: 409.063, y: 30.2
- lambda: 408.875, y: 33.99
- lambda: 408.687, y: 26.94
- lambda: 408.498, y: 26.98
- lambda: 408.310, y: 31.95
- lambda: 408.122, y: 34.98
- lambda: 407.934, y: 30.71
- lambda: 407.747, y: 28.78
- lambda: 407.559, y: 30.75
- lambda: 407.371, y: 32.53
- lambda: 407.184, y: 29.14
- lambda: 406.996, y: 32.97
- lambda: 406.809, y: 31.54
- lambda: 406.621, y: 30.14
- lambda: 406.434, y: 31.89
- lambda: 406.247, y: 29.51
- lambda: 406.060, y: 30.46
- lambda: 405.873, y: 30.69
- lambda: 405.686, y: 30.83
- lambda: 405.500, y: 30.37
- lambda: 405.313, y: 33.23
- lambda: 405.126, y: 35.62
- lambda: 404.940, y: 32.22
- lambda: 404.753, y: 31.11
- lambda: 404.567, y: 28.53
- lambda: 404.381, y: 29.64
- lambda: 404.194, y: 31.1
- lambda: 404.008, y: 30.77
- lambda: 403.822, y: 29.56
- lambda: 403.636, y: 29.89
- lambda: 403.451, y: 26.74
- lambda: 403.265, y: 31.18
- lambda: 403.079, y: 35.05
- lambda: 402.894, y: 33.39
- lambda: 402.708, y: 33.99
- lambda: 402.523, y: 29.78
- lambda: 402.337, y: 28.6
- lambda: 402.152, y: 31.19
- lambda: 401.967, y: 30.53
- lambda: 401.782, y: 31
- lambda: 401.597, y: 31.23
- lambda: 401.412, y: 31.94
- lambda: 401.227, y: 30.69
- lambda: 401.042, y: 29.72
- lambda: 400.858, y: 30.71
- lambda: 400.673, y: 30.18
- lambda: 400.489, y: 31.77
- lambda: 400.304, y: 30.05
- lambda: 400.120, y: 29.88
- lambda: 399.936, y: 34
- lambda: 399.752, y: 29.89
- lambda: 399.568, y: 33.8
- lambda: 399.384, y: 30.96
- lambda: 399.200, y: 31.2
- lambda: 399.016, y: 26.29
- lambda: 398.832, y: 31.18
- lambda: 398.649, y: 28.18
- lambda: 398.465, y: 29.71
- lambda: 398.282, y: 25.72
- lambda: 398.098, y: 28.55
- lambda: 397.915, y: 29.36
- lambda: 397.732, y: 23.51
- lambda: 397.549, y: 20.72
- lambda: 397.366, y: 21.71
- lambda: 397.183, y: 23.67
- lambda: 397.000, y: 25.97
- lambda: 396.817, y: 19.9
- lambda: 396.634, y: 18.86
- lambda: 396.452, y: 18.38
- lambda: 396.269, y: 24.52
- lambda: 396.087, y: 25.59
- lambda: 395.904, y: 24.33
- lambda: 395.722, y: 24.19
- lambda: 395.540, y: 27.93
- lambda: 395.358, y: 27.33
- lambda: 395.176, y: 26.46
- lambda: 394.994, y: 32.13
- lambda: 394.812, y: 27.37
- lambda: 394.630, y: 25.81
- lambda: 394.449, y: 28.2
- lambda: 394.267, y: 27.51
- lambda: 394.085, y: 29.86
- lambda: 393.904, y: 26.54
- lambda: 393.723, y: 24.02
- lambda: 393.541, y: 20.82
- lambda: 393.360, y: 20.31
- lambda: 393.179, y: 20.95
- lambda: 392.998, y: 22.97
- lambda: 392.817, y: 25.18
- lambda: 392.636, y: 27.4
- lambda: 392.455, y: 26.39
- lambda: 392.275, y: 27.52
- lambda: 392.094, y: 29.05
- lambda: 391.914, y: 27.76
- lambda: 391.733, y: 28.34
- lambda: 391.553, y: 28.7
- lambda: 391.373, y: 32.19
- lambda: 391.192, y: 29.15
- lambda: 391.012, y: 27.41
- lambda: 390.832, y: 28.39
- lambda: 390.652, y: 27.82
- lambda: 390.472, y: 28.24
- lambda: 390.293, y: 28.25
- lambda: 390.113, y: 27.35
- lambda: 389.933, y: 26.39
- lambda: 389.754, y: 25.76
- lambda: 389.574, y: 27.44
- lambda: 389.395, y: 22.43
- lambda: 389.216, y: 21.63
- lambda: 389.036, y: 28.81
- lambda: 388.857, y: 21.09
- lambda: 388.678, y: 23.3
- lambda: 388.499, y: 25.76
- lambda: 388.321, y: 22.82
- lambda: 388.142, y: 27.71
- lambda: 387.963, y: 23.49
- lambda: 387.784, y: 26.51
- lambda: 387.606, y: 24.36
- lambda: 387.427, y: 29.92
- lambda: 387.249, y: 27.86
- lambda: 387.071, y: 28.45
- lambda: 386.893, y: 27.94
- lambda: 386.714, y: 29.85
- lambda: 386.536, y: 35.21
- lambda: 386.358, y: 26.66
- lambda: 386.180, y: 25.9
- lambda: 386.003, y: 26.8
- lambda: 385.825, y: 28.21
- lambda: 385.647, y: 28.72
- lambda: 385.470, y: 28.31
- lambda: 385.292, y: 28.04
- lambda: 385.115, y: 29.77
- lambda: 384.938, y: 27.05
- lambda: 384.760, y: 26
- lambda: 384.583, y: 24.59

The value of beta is 26.7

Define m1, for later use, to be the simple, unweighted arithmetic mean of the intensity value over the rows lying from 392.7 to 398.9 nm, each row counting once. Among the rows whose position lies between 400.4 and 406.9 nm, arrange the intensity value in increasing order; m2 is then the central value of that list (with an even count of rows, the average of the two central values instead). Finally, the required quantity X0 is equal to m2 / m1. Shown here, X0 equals 1.22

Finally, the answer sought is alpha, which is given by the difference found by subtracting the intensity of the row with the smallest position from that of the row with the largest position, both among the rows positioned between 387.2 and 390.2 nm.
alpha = -1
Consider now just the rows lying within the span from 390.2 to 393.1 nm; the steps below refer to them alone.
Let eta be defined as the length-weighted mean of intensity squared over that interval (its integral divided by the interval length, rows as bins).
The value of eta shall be 775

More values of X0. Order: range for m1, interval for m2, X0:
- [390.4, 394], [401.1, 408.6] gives 1.16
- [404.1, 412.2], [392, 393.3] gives 0.86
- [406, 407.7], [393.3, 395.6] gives 0.88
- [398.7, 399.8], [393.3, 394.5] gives 0.87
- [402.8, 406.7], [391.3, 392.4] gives 0.92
